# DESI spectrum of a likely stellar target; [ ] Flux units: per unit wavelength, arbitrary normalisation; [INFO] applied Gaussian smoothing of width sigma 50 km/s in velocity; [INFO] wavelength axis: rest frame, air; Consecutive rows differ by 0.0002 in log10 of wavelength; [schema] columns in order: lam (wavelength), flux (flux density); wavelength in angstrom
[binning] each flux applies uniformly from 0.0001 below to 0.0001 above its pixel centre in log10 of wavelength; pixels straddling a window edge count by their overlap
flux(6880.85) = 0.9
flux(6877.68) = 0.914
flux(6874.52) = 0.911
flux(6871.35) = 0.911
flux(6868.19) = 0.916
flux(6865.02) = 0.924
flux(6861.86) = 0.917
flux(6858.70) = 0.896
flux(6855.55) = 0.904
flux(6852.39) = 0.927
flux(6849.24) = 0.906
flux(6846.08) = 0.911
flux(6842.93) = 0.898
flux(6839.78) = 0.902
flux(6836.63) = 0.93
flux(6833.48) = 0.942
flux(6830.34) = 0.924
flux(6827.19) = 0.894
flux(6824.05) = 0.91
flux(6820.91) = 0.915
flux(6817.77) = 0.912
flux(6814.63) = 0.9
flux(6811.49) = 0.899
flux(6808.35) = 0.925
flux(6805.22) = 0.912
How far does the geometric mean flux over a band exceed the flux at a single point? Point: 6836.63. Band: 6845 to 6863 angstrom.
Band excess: -0.020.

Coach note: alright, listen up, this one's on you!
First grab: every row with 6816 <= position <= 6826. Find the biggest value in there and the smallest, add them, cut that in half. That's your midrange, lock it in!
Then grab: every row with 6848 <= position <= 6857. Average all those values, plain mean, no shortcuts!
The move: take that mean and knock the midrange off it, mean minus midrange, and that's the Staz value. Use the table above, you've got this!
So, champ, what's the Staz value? 0.000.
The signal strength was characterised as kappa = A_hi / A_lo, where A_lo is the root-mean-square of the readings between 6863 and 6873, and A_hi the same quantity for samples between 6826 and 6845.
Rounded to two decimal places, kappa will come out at 1.00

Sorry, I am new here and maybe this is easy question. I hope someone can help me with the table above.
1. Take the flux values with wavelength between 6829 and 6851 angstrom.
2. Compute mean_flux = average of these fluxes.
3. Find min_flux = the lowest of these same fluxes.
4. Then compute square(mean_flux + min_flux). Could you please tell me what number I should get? 3.29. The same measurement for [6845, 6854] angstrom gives 3.31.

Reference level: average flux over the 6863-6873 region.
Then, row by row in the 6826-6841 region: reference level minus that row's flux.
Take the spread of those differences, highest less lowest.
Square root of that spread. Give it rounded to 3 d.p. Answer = 0.219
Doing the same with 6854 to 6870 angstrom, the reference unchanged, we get 0.167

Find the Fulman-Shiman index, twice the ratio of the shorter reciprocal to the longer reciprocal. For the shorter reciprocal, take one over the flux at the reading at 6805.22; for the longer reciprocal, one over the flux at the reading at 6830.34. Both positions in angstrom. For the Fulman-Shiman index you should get 2.03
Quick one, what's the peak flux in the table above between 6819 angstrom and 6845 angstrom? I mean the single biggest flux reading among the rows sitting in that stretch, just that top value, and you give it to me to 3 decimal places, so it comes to 0.942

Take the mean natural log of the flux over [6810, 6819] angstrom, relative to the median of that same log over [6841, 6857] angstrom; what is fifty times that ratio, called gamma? 51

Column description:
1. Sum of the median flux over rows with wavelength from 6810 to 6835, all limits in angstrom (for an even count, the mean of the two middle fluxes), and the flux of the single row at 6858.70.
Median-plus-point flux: 1.807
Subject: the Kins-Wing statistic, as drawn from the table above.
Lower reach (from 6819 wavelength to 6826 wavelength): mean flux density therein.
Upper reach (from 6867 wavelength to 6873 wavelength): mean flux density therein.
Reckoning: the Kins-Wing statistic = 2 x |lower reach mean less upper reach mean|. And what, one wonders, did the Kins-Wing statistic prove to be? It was 0.002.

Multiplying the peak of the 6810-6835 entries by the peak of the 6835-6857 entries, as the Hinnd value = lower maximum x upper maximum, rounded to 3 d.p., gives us 0.876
